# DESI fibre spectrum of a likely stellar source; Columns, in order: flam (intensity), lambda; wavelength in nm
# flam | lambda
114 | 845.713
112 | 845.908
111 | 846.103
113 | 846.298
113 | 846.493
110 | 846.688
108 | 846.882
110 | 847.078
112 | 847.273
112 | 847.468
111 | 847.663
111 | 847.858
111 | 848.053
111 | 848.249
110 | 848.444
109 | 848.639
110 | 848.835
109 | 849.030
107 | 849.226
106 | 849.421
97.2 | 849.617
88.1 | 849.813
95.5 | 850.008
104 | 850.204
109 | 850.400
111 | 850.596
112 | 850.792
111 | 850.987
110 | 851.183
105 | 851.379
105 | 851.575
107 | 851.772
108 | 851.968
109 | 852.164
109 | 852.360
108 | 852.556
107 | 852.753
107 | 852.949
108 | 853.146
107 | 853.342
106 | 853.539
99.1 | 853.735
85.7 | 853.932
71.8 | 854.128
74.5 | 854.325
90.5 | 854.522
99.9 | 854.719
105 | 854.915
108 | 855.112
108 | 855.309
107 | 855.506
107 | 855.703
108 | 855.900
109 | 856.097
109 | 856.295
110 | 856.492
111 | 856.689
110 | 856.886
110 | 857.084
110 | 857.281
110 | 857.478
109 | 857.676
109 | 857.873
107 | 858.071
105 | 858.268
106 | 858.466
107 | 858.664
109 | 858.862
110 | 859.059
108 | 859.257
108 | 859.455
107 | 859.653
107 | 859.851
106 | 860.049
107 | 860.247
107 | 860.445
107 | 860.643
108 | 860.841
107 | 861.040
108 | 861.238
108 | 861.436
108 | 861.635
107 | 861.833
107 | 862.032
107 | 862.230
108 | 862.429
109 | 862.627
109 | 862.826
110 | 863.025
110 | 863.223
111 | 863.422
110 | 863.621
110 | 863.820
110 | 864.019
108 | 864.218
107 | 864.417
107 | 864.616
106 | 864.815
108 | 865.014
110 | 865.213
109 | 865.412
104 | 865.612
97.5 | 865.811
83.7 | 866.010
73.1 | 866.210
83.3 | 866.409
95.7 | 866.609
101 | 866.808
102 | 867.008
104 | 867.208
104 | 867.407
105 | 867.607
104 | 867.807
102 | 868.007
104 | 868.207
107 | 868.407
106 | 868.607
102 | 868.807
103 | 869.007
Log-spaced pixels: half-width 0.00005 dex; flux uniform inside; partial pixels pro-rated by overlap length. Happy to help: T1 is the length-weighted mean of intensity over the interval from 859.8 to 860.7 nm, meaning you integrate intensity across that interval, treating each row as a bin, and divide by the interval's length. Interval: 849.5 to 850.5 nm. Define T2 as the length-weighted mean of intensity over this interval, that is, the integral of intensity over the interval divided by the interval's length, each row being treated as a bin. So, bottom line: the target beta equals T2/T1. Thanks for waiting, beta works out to 0.93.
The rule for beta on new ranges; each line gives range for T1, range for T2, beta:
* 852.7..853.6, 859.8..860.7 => 1.00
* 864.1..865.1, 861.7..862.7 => 1.00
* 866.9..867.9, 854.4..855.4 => 0.98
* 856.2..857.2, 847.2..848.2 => 1.01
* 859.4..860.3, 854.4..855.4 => 0.95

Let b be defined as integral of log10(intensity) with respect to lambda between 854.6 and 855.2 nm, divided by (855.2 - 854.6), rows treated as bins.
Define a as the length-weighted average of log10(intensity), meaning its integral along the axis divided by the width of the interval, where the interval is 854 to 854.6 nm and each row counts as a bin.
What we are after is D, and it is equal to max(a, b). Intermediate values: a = 1.90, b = 2.02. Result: 2.02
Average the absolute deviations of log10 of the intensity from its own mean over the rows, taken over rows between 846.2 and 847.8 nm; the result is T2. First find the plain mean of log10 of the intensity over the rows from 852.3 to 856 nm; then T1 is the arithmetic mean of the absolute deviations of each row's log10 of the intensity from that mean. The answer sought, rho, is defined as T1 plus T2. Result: 0.046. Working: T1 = 0.041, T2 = 0.005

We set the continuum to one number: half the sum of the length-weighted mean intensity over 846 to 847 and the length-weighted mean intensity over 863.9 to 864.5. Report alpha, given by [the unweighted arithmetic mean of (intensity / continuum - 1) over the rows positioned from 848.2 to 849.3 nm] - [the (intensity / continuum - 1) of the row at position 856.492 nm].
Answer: -0.01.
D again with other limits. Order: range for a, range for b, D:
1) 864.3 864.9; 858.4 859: 2.03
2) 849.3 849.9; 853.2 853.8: 2.02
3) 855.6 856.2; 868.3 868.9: 2.03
